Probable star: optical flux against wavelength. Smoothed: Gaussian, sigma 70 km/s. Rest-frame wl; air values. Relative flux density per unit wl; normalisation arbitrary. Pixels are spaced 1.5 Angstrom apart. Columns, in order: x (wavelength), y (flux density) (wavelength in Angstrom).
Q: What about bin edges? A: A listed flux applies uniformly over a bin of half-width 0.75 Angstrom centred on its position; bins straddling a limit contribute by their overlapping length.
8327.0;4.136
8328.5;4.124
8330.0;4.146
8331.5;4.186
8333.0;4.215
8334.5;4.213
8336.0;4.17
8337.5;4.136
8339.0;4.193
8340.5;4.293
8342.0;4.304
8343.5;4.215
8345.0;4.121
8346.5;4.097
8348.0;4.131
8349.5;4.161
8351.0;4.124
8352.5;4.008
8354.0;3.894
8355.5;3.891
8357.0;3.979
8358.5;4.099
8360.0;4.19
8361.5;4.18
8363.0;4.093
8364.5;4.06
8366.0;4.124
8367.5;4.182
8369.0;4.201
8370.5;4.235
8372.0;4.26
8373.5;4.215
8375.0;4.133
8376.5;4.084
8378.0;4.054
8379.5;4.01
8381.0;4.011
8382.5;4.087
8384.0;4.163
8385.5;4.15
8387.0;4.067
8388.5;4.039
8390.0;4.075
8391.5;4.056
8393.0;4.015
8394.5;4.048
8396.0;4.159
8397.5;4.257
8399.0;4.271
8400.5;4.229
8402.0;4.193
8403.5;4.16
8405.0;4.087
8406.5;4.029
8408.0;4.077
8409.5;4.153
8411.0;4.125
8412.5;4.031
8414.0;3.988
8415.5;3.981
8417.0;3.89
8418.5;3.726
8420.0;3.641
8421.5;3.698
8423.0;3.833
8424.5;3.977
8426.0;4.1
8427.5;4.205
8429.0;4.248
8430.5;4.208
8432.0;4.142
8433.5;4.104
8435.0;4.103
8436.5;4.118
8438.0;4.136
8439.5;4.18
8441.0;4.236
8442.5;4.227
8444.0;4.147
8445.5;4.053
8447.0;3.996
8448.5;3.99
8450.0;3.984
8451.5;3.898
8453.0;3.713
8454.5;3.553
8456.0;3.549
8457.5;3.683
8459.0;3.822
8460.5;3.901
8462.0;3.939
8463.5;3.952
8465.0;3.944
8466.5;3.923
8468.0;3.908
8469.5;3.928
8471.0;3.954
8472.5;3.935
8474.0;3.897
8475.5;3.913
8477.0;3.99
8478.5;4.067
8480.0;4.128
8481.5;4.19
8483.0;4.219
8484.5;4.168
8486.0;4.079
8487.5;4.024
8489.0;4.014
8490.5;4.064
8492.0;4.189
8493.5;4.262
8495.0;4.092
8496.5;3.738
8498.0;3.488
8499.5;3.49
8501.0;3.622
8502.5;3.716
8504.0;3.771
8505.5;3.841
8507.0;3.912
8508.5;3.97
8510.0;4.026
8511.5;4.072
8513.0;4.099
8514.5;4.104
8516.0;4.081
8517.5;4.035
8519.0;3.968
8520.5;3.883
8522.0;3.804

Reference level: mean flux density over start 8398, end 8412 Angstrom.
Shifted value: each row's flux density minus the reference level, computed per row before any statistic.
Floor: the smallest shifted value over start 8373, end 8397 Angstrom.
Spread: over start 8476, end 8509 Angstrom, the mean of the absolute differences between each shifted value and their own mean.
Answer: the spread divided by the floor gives -1.4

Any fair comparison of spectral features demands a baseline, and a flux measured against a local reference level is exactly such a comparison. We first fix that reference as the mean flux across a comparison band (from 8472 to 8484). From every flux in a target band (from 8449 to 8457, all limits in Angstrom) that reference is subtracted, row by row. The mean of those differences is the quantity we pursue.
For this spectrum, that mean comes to -0.30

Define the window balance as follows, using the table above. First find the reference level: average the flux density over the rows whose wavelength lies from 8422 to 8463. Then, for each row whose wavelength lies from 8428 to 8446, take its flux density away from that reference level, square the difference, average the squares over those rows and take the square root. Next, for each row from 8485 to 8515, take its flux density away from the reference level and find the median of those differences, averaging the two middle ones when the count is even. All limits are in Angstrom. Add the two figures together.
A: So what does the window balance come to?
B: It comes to 0.15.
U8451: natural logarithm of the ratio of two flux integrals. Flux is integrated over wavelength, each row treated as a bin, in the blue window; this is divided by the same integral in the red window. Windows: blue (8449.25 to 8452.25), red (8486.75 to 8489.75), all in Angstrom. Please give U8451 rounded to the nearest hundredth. -0.02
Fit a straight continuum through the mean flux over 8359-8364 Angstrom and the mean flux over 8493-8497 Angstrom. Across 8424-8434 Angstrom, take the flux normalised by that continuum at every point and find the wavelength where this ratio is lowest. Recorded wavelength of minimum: 8424.5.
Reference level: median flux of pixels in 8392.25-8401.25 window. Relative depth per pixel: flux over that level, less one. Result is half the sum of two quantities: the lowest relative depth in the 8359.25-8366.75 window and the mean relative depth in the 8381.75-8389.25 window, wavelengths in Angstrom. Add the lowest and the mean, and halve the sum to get -0.027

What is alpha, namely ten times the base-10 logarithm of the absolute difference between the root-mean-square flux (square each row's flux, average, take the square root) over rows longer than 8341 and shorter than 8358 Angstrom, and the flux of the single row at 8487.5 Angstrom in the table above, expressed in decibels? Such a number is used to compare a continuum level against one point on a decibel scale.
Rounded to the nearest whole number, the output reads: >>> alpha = -12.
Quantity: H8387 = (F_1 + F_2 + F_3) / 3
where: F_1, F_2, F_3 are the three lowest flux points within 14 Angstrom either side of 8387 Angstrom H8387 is 4.01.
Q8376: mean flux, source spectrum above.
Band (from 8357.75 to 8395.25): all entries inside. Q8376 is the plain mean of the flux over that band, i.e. 4.11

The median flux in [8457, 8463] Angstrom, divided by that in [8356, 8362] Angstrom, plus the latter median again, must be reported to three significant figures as 5.07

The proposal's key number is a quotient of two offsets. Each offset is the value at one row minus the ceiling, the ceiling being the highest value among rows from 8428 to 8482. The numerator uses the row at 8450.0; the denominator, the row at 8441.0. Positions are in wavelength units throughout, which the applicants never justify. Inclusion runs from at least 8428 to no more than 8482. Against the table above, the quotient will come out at 22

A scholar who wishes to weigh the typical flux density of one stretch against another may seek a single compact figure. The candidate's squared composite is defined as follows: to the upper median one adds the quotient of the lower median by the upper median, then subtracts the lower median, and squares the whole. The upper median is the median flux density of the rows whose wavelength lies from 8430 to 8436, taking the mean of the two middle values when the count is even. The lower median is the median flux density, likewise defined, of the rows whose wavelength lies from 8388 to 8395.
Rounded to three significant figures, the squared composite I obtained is 1.12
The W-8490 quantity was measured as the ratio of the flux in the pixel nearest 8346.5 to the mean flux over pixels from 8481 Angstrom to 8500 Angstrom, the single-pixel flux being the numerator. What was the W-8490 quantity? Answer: 1.02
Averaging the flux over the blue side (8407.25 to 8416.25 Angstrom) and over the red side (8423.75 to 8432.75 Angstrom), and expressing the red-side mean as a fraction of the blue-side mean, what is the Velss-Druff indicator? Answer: 1.02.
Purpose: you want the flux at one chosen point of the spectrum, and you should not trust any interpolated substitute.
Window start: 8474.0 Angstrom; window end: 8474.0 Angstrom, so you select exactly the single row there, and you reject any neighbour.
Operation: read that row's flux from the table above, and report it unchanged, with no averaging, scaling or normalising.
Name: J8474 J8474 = 3.897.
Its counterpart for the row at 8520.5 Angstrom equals 3.883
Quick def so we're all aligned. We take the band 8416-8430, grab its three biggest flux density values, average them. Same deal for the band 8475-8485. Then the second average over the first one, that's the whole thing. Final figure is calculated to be 1.00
